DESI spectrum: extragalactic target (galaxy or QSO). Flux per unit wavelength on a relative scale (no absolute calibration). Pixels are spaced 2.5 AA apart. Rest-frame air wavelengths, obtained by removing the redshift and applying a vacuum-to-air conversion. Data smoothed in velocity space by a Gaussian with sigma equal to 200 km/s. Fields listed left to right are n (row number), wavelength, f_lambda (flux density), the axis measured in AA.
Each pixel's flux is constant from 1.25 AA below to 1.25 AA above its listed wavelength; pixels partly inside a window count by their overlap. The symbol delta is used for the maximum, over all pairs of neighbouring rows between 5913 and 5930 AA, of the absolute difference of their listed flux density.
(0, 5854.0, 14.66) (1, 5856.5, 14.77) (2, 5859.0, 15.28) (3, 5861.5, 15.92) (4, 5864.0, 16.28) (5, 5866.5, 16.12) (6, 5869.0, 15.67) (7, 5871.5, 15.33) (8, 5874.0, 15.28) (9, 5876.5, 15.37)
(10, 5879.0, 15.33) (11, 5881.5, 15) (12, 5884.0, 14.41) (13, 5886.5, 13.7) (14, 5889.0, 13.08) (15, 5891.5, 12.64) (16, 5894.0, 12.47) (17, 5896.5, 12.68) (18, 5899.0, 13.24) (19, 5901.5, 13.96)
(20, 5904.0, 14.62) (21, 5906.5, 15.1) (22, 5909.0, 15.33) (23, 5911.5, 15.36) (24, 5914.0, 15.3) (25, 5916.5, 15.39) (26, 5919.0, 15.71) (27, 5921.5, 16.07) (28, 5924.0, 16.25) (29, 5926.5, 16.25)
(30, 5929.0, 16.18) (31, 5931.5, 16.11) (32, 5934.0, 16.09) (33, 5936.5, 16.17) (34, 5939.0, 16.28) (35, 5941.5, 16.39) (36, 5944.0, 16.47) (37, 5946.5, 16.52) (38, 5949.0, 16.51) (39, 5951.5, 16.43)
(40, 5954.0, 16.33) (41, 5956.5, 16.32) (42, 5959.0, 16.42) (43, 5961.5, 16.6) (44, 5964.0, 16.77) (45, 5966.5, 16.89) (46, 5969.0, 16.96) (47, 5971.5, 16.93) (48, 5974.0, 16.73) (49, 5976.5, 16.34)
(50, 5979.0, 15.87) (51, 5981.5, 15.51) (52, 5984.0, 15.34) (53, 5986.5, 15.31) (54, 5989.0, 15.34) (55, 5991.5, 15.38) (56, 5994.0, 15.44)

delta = 0.4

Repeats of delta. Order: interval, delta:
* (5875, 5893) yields 0.7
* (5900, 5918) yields 0.7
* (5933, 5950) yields 0.1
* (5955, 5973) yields 0.2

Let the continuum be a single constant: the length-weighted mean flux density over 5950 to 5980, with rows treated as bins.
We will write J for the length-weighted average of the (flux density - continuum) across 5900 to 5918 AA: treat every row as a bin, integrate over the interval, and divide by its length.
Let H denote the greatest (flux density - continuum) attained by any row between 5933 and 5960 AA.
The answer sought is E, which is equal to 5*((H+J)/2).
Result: -4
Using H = -0.03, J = -1.6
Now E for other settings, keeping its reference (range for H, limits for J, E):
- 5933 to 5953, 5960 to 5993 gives -1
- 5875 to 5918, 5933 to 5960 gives -3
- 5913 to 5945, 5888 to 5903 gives -9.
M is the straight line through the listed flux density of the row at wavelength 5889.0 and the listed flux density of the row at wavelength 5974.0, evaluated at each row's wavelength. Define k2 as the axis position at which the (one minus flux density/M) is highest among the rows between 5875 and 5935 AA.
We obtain 5894.0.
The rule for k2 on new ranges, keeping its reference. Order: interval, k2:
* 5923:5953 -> 5951.5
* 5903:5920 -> 5904.0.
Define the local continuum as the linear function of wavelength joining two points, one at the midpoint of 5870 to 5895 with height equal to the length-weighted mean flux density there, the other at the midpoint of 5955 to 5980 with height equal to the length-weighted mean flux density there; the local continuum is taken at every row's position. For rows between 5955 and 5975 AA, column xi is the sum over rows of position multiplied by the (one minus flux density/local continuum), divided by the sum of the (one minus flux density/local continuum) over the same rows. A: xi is 5966.1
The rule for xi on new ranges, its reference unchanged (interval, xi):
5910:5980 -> 5929.5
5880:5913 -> 5894.3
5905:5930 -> 5921.0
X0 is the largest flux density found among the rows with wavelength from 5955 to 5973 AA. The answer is 16.96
